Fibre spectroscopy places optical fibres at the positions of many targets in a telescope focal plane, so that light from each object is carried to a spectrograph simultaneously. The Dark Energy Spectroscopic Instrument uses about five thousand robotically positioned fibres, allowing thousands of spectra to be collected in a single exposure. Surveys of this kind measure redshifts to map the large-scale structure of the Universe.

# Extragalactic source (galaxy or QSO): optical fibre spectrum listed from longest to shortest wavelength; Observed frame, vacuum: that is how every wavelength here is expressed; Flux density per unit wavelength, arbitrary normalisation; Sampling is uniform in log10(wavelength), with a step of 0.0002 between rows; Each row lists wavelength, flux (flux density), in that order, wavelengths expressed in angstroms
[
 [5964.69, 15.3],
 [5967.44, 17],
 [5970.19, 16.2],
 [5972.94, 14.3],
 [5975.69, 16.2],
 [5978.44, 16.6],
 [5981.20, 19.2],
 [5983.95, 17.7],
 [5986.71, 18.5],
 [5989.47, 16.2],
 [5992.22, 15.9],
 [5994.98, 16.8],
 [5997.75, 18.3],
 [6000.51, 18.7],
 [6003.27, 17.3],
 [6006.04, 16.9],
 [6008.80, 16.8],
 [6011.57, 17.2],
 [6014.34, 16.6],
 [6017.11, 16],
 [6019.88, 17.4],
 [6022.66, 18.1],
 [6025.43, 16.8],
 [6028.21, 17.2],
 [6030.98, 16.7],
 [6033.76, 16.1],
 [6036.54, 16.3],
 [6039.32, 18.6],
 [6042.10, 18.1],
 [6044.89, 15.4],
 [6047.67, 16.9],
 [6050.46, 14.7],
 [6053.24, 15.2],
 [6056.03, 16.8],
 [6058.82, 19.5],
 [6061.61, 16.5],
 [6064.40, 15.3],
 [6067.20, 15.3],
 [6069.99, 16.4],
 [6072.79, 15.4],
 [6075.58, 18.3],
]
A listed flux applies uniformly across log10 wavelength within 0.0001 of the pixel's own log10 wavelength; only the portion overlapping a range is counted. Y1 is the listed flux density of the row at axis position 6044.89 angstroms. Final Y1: 15.4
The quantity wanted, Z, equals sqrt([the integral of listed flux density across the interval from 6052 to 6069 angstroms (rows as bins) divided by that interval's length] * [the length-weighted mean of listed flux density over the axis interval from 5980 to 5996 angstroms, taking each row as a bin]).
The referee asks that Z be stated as 16.91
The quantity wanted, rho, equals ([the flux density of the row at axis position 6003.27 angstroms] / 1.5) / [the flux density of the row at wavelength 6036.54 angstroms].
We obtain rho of 0.71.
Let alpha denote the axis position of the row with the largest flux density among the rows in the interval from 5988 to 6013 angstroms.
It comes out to 6000.51 angstroms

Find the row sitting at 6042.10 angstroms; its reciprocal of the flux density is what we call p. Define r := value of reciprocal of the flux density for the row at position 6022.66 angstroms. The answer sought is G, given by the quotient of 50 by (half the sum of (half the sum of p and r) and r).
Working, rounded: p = 0.0552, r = 0.055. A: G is 905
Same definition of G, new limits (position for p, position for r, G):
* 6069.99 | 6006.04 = 839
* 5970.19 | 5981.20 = 918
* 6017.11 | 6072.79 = 777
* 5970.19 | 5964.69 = 776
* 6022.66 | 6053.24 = 792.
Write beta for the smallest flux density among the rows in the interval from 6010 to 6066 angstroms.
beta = 14.7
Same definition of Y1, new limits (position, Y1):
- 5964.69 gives 15.3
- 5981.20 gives 19.2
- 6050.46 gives 14.7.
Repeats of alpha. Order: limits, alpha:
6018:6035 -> 6022.66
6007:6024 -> 6022.66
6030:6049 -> 6039.32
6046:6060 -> 6058.82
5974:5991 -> 5981.20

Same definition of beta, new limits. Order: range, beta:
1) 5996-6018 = 16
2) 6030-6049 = 15.4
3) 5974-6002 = 15.9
